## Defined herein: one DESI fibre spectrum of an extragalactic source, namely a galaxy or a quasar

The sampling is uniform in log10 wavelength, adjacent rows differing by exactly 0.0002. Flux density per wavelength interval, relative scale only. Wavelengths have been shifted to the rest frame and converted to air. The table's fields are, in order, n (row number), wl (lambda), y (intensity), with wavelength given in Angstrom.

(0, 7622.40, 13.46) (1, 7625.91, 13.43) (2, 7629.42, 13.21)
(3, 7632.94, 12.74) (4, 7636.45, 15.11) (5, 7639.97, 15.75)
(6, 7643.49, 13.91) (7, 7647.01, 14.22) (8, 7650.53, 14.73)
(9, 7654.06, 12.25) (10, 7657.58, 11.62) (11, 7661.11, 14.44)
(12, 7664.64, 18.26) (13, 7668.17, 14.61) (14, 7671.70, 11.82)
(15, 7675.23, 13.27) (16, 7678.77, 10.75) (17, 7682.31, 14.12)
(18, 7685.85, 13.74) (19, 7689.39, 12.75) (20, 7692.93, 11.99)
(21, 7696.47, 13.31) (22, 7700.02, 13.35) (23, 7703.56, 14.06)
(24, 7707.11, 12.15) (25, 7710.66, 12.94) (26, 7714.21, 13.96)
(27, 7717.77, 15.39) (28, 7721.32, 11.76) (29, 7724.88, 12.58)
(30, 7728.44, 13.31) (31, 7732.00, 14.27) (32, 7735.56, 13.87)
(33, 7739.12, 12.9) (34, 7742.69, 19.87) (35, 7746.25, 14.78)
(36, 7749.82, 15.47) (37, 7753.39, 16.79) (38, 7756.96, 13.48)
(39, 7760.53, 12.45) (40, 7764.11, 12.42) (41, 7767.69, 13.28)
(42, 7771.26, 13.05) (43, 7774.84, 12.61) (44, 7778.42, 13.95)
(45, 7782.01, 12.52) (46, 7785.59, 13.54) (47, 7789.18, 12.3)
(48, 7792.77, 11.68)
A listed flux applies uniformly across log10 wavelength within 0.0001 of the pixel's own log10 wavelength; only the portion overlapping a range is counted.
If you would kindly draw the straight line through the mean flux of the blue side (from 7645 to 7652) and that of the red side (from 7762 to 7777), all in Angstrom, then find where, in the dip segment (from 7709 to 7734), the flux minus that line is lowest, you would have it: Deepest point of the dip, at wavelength 7721.32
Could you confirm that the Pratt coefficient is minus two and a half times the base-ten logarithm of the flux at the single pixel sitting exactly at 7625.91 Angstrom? -2.82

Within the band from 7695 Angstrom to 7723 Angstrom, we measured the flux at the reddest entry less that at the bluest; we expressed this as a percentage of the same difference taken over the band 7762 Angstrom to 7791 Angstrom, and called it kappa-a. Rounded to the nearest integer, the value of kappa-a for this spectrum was 1292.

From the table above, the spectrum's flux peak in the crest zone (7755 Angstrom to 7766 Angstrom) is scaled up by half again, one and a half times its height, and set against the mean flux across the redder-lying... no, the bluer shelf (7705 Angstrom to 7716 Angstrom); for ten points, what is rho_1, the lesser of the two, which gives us 13.0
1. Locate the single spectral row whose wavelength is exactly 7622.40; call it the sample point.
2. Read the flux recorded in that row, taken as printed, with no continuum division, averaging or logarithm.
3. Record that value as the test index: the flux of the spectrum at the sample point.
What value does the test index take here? 13.46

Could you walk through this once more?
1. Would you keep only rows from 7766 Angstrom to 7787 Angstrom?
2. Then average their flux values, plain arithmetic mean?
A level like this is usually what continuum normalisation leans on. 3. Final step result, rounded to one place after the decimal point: 13.2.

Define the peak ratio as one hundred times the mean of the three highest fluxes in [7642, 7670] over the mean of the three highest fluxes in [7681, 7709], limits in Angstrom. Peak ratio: 114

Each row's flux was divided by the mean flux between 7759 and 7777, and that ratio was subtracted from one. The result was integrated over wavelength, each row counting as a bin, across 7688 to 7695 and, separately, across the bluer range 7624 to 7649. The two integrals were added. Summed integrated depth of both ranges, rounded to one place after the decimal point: -2.3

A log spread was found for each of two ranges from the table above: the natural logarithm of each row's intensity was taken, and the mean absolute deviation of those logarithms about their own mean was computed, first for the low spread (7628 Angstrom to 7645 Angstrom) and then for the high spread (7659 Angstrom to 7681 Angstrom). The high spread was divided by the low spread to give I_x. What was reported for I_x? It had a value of 1.9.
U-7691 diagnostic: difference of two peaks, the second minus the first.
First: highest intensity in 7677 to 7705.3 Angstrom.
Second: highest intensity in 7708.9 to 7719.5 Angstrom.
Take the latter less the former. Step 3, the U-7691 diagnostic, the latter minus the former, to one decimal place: 1.3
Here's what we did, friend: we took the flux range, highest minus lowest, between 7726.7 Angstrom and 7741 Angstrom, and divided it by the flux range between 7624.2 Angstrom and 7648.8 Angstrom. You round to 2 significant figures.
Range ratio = 0.46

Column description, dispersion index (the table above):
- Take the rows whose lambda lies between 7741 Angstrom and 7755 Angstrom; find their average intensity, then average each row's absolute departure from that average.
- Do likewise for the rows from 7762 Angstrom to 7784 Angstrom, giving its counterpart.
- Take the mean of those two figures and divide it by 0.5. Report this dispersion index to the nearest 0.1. 2.1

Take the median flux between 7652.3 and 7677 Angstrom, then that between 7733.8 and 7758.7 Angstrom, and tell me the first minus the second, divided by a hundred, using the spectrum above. -0.015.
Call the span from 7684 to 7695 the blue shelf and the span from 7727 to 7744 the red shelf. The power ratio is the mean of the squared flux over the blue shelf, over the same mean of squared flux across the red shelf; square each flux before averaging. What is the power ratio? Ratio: 0.7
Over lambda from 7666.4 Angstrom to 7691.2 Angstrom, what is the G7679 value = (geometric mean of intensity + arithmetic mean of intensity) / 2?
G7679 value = 13.0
